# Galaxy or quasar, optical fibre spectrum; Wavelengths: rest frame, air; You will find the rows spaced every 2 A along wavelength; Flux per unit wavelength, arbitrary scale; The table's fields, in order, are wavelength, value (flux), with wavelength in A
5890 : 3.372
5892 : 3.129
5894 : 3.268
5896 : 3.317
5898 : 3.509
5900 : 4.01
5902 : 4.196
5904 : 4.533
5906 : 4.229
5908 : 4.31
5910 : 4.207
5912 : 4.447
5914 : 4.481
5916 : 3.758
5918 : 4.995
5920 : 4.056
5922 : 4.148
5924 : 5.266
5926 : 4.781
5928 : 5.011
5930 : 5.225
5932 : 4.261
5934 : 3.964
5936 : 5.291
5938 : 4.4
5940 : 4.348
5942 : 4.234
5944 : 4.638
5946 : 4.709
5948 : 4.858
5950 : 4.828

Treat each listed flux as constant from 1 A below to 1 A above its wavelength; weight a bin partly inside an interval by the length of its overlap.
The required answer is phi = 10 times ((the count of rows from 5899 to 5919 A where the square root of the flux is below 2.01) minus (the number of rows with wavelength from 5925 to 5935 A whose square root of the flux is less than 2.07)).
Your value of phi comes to 0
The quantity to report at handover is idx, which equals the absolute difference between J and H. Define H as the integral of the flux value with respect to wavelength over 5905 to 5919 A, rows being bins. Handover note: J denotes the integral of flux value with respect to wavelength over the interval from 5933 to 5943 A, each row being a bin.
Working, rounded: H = 60.9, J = 44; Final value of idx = 16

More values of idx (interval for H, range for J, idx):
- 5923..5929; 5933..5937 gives 12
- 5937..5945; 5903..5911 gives 1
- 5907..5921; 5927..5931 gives 40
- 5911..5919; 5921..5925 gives 17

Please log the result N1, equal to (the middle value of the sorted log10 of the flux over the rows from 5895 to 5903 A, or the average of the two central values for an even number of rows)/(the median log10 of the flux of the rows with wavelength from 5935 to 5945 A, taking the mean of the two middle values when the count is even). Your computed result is 0.892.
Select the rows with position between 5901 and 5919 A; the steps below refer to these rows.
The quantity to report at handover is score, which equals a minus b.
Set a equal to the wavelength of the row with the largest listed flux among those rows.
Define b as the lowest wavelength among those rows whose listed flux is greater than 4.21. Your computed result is 14 A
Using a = 5918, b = 5904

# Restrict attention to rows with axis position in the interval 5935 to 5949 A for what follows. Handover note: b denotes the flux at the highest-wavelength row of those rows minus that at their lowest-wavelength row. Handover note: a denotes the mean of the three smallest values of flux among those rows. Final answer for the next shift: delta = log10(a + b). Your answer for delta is 0.59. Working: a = 4.33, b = -0.4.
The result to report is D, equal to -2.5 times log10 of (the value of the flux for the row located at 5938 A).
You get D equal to -1.61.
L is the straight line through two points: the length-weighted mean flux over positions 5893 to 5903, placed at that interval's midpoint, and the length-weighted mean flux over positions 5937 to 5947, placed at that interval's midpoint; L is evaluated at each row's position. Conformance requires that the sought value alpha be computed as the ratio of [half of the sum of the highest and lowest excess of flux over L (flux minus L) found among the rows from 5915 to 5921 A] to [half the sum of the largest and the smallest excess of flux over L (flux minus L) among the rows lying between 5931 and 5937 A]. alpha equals 1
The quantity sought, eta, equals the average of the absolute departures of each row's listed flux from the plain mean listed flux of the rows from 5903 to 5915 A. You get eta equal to 0.12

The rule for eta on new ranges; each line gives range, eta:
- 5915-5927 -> 0.51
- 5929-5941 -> 0.45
